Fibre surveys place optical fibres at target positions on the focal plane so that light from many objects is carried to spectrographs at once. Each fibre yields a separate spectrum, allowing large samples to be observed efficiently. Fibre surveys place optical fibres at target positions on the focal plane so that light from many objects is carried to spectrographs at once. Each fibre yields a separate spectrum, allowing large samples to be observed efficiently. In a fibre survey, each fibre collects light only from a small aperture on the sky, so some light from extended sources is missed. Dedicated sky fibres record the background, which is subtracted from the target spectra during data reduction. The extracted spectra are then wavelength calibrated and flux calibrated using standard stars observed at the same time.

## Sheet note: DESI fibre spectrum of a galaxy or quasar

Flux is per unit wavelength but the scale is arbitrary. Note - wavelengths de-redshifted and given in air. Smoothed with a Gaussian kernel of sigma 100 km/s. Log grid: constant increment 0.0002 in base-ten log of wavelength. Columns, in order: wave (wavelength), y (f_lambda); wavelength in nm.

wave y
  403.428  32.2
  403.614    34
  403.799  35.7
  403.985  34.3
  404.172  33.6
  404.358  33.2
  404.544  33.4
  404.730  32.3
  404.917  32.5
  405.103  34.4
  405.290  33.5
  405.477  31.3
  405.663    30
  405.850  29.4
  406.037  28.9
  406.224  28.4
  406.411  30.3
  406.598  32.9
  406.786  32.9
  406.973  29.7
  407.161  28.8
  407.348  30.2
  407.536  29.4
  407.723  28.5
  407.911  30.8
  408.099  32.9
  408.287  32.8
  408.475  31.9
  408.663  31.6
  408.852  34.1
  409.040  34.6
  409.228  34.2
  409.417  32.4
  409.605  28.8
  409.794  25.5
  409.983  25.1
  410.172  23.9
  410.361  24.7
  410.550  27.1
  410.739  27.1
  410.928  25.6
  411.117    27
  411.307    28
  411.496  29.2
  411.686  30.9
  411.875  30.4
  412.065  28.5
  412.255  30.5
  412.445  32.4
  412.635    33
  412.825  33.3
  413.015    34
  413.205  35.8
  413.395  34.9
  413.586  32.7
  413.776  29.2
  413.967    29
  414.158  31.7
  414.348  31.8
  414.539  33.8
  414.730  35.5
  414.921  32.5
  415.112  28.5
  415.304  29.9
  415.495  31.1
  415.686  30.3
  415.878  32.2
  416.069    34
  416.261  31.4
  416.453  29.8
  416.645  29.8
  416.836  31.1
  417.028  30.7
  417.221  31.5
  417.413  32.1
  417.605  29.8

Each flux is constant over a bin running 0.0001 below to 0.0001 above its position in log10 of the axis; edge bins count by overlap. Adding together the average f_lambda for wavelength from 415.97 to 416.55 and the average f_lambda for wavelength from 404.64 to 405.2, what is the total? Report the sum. 65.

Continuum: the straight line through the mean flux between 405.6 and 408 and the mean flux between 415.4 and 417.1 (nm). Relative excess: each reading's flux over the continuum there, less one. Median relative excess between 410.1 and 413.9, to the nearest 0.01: -0.03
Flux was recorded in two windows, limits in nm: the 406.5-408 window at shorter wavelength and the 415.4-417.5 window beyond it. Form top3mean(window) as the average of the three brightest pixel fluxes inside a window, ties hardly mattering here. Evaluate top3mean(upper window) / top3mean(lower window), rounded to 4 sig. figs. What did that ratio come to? 1.018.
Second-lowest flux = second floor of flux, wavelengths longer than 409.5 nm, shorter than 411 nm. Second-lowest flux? 24.7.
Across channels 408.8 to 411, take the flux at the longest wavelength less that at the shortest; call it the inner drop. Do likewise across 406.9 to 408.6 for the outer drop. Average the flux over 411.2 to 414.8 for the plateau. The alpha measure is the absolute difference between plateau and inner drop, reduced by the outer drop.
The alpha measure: 38.1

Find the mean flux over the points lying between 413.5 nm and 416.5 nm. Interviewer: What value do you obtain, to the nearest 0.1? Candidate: 31.5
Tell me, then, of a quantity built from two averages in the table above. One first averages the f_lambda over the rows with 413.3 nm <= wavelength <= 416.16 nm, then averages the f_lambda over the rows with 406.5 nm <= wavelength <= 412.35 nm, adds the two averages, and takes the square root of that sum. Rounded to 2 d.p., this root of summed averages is 7.84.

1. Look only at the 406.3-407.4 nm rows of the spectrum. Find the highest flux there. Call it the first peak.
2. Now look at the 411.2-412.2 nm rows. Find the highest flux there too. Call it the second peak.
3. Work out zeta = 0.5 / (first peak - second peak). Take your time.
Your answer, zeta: 0.25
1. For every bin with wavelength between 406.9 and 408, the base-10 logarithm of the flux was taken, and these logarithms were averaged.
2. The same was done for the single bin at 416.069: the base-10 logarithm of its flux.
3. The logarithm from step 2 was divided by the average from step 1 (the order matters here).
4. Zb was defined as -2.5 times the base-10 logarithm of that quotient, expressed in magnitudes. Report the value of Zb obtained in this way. -0.04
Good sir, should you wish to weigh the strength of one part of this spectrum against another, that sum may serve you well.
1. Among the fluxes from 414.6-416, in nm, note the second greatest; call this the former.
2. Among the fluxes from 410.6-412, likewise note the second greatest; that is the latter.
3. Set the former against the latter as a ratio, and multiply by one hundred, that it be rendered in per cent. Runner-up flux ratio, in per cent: 107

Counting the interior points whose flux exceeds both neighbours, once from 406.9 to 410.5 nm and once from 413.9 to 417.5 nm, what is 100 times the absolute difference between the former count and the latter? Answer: 100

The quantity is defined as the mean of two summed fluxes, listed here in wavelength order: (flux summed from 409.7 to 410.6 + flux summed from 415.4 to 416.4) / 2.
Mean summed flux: 143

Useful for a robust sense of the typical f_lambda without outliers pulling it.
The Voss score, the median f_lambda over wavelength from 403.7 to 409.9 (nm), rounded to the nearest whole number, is 32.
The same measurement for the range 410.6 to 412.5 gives 29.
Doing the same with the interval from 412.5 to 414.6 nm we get 33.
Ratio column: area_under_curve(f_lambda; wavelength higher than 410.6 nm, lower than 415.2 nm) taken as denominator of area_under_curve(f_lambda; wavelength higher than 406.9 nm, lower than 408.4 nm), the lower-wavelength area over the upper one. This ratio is 0.32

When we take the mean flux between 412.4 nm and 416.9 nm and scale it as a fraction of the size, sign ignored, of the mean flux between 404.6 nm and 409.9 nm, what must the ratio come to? 1.026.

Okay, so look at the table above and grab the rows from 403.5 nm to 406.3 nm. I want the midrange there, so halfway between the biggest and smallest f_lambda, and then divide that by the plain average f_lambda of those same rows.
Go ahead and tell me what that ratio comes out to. 0.99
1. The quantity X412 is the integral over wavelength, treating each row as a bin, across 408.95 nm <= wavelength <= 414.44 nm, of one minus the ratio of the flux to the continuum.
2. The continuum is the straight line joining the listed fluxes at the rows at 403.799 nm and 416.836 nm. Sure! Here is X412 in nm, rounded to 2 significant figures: 0.47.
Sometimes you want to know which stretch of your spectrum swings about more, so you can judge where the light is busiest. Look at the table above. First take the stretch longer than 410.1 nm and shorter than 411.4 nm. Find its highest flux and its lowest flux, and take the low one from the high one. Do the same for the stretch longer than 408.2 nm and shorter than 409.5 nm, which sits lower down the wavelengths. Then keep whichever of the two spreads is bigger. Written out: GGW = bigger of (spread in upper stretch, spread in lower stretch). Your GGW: 4.1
